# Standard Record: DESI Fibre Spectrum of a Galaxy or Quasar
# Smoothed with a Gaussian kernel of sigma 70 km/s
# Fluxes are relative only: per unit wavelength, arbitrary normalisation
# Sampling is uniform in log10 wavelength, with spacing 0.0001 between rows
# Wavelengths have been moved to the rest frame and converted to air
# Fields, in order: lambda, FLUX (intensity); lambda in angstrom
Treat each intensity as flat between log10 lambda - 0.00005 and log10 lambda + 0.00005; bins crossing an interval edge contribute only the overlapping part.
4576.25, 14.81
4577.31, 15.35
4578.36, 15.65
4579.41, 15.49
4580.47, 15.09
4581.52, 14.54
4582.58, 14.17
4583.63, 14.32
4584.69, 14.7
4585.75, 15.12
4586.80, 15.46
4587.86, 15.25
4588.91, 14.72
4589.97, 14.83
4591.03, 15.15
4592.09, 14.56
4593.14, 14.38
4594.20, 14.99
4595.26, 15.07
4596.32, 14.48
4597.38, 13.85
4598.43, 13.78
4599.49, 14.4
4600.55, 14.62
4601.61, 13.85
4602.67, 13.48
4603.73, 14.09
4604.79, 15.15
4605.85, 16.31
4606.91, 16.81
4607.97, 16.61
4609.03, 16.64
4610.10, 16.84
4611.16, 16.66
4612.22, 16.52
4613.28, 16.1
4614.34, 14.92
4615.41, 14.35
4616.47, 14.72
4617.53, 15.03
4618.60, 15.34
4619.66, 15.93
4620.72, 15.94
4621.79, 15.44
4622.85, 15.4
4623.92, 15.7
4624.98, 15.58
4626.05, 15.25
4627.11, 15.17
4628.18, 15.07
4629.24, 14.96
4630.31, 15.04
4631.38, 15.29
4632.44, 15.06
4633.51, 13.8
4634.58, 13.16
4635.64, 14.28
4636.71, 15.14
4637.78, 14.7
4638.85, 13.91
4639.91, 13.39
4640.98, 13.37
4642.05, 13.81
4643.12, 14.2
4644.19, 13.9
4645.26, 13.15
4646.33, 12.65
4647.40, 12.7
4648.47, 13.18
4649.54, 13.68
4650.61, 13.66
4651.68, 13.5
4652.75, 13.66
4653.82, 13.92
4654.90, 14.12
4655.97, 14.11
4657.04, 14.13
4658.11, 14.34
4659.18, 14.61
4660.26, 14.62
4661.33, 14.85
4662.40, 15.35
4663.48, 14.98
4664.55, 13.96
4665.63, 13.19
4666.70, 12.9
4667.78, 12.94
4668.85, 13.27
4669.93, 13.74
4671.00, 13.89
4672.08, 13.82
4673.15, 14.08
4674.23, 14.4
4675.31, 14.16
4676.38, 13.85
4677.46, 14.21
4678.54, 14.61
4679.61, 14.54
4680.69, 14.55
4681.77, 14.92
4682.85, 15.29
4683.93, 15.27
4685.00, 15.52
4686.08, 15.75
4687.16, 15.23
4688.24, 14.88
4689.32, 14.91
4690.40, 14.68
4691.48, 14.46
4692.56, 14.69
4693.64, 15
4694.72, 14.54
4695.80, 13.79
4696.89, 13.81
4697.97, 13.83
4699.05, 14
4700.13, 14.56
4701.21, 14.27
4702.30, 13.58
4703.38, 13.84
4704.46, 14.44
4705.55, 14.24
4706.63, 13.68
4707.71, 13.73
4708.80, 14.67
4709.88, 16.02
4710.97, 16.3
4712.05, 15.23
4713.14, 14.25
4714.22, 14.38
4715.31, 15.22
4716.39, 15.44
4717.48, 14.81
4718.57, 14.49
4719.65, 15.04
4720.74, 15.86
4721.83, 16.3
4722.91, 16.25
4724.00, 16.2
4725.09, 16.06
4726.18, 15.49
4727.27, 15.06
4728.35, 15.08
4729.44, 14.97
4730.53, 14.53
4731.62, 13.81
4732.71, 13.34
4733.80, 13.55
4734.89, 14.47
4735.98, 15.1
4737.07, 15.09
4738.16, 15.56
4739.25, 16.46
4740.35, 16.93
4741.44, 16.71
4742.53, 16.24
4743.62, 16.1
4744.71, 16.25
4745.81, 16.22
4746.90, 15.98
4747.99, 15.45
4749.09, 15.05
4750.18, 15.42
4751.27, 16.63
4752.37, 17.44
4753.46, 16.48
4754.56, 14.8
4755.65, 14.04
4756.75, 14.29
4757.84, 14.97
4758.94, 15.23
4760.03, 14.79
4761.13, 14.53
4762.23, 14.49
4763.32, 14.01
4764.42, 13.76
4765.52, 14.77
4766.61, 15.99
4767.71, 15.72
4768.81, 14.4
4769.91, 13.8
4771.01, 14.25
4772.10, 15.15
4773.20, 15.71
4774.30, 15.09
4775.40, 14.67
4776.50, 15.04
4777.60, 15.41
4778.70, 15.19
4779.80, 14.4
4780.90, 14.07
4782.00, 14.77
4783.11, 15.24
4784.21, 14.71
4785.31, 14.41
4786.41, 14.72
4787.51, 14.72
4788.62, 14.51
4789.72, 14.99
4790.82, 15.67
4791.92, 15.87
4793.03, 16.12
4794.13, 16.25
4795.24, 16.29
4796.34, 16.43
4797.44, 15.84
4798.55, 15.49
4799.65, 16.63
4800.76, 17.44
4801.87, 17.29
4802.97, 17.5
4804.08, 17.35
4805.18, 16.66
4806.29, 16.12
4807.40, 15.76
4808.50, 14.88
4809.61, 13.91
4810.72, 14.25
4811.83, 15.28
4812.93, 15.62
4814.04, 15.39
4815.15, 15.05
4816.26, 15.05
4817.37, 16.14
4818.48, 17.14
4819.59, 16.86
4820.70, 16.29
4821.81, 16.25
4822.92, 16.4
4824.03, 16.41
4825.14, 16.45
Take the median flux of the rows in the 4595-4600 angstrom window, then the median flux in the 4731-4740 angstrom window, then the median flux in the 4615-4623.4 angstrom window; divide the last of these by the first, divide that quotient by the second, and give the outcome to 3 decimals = 0.072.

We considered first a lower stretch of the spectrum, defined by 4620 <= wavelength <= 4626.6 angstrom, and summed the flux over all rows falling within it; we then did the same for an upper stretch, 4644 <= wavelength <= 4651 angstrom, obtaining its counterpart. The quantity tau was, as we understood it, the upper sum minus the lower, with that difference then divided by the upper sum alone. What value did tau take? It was 0.00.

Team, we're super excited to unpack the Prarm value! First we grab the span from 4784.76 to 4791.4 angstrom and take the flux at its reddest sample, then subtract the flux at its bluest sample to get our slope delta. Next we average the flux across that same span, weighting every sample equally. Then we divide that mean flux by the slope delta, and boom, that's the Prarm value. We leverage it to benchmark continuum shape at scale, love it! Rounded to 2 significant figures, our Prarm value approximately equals 12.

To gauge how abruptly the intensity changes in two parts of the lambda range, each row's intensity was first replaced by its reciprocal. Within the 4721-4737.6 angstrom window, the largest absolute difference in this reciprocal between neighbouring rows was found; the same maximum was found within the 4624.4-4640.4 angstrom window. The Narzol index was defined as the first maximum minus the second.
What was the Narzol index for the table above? -0.0014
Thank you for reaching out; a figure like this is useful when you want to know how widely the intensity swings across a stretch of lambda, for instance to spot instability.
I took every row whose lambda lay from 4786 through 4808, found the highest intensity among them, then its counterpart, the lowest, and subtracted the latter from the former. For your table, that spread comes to 2.99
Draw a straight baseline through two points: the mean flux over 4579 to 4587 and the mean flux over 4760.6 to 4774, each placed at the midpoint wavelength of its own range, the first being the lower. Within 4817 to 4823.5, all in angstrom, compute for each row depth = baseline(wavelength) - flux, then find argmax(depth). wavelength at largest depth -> 4817.37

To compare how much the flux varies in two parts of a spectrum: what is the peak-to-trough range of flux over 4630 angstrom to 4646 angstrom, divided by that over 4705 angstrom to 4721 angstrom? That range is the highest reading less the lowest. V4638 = 0.82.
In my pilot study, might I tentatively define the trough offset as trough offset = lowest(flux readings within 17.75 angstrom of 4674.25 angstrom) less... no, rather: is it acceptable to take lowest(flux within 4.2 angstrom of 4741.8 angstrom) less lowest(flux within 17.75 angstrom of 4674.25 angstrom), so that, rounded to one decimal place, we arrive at 2.7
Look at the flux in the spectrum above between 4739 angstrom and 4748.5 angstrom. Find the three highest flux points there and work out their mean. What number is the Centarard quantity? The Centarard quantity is 16.7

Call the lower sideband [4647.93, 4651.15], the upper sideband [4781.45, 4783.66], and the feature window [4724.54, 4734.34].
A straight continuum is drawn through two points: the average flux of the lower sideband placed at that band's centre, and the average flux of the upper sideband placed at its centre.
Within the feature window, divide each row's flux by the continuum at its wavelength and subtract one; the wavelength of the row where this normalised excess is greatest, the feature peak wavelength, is 4725.09 angstrom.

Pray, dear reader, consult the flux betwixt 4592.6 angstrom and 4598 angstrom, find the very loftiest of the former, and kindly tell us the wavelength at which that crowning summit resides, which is 4595.26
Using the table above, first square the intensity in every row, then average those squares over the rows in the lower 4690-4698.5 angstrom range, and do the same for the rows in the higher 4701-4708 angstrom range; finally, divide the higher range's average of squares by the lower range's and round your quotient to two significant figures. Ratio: 0.95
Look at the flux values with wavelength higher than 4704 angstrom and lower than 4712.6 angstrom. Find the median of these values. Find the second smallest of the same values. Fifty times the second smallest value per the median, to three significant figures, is 47.2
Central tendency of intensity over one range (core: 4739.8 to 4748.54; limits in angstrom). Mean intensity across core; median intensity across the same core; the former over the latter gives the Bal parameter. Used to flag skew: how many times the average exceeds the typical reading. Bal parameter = 1.00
